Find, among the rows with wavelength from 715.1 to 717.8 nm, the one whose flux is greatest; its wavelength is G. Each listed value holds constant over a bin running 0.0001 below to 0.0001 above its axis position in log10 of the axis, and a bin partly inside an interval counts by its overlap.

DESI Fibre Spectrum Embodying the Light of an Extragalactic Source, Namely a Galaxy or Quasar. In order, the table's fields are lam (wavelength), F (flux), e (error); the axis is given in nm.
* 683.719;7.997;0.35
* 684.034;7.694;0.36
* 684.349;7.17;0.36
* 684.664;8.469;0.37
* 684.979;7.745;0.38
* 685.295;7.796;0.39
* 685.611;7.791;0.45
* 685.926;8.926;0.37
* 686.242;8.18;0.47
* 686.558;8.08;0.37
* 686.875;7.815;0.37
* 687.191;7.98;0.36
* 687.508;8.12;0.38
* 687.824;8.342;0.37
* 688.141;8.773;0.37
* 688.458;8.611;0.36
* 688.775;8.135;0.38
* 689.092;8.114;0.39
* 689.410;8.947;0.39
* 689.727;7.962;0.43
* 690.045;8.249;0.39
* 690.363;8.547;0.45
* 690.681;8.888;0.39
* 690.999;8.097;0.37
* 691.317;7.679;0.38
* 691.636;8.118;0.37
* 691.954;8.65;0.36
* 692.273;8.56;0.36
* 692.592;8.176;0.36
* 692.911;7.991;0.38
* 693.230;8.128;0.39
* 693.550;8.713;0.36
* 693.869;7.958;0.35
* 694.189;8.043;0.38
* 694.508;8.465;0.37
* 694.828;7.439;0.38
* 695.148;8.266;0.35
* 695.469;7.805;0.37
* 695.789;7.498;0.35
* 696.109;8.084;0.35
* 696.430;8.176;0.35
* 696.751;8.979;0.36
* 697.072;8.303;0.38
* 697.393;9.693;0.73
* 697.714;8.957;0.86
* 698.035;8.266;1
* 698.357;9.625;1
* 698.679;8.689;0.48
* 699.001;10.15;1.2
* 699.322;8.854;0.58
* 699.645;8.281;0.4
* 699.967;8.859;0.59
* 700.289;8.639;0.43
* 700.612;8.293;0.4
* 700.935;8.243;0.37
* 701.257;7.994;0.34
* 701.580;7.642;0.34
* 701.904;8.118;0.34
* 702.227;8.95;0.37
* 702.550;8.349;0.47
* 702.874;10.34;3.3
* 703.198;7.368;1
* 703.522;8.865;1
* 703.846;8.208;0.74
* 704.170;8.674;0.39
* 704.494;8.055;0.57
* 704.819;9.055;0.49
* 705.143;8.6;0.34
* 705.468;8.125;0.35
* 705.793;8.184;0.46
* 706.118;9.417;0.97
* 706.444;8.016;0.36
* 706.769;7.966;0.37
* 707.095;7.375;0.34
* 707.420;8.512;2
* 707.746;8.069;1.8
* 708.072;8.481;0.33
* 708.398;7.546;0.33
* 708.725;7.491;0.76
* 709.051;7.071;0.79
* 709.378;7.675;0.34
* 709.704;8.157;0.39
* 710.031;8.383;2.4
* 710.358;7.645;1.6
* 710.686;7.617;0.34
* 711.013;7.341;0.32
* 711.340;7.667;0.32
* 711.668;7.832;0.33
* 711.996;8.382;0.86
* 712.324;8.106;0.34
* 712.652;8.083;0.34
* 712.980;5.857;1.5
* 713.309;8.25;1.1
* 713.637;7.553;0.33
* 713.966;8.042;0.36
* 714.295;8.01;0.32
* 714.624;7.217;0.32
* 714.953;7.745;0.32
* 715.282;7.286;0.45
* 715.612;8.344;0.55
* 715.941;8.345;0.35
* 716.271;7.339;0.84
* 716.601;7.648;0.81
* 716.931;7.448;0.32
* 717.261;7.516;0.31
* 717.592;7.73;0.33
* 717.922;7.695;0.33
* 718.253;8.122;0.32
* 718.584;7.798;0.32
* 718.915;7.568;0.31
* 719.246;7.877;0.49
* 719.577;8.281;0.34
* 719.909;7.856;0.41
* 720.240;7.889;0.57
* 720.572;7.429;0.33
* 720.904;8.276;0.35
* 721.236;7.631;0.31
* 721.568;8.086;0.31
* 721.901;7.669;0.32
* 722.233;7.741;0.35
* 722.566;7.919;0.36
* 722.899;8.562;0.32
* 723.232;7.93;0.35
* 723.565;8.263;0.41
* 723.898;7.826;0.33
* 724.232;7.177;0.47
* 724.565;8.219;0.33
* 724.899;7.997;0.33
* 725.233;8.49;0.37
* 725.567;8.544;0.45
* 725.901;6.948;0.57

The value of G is 715.941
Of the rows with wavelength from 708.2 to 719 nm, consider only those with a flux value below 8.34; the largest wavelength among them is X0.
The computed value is 718.915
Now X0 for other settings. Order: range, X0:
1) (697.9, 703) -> 701.904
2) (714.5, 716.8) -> 716.601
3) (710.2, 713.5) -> 713.309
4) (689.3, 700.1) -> 699.645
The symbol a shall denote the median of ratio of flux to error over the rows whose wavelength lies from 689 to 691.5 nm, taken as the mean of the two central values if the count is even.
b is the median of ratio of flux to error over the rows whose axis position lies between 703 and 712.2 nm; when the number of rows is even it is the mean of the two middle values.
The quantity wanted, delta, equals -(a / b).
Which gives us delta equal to -1.07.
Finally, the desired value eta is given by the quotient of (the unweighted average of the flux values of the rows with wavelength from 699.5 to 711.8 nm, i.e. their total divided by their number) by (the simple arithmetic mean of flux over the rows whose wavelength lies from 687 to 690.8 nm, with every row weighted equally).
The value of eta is 0.98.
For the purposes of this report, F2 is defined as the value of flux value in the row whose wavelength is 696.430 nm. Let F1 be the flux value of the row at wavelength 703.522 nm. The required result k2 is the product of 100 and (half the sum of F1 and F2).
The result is 852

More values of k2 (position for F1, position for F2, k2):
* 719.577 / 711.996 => 833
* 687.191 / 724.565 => 810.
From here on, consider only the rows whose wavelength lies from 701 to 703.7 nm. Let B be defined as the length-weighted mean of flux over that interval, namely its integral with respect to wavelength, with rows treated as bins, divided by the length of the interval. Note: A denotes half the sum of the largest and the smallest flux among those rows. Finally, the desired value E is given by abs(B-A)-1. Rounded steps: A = 8.9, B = 8.45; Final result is -0.59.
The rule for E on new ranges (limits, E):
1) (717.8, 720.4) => -0.96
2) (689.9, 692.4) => -0.94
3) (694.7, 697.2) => -0.86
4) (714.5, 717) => -0.91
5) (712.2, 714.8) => -0.42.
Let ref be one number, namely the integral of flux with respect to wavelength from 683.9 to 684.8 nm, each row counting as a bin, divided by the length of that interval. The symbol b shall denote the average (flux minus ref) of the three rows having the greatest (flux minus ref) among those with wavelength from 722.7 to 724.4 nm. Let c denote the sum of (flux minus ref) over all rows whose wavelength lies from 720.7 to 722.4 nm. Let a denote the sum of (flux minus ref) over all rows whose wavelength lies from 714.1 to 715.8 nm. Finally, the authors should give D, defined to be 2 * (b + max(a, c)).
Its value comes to 2.1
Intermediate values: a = -0.2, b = 0.5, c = 0.6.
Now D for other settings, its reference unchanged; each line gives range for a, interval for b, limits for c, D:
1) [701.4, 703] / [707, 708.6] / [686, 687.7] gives 10.3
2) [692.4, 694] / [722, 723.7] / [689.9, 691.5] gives 6.2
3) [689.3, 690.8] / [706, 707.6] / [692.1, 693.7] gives 9.3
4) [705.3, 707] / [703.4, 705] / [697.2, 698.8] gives 15.0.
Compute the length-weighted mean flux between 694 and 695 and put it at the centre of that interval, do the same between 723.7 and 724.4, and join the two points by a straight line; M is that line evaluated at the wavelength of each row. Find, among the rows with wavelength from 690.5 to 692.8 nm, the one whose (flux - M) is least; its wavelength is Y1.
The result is 691.317 nm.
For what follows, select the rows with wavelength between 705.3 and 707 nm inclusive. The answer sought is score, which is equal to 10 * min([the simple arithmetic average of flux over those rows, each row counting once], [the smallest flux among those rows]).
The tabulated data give 80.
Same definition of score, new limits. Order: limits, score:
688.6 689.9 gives 80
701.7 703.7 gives 74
